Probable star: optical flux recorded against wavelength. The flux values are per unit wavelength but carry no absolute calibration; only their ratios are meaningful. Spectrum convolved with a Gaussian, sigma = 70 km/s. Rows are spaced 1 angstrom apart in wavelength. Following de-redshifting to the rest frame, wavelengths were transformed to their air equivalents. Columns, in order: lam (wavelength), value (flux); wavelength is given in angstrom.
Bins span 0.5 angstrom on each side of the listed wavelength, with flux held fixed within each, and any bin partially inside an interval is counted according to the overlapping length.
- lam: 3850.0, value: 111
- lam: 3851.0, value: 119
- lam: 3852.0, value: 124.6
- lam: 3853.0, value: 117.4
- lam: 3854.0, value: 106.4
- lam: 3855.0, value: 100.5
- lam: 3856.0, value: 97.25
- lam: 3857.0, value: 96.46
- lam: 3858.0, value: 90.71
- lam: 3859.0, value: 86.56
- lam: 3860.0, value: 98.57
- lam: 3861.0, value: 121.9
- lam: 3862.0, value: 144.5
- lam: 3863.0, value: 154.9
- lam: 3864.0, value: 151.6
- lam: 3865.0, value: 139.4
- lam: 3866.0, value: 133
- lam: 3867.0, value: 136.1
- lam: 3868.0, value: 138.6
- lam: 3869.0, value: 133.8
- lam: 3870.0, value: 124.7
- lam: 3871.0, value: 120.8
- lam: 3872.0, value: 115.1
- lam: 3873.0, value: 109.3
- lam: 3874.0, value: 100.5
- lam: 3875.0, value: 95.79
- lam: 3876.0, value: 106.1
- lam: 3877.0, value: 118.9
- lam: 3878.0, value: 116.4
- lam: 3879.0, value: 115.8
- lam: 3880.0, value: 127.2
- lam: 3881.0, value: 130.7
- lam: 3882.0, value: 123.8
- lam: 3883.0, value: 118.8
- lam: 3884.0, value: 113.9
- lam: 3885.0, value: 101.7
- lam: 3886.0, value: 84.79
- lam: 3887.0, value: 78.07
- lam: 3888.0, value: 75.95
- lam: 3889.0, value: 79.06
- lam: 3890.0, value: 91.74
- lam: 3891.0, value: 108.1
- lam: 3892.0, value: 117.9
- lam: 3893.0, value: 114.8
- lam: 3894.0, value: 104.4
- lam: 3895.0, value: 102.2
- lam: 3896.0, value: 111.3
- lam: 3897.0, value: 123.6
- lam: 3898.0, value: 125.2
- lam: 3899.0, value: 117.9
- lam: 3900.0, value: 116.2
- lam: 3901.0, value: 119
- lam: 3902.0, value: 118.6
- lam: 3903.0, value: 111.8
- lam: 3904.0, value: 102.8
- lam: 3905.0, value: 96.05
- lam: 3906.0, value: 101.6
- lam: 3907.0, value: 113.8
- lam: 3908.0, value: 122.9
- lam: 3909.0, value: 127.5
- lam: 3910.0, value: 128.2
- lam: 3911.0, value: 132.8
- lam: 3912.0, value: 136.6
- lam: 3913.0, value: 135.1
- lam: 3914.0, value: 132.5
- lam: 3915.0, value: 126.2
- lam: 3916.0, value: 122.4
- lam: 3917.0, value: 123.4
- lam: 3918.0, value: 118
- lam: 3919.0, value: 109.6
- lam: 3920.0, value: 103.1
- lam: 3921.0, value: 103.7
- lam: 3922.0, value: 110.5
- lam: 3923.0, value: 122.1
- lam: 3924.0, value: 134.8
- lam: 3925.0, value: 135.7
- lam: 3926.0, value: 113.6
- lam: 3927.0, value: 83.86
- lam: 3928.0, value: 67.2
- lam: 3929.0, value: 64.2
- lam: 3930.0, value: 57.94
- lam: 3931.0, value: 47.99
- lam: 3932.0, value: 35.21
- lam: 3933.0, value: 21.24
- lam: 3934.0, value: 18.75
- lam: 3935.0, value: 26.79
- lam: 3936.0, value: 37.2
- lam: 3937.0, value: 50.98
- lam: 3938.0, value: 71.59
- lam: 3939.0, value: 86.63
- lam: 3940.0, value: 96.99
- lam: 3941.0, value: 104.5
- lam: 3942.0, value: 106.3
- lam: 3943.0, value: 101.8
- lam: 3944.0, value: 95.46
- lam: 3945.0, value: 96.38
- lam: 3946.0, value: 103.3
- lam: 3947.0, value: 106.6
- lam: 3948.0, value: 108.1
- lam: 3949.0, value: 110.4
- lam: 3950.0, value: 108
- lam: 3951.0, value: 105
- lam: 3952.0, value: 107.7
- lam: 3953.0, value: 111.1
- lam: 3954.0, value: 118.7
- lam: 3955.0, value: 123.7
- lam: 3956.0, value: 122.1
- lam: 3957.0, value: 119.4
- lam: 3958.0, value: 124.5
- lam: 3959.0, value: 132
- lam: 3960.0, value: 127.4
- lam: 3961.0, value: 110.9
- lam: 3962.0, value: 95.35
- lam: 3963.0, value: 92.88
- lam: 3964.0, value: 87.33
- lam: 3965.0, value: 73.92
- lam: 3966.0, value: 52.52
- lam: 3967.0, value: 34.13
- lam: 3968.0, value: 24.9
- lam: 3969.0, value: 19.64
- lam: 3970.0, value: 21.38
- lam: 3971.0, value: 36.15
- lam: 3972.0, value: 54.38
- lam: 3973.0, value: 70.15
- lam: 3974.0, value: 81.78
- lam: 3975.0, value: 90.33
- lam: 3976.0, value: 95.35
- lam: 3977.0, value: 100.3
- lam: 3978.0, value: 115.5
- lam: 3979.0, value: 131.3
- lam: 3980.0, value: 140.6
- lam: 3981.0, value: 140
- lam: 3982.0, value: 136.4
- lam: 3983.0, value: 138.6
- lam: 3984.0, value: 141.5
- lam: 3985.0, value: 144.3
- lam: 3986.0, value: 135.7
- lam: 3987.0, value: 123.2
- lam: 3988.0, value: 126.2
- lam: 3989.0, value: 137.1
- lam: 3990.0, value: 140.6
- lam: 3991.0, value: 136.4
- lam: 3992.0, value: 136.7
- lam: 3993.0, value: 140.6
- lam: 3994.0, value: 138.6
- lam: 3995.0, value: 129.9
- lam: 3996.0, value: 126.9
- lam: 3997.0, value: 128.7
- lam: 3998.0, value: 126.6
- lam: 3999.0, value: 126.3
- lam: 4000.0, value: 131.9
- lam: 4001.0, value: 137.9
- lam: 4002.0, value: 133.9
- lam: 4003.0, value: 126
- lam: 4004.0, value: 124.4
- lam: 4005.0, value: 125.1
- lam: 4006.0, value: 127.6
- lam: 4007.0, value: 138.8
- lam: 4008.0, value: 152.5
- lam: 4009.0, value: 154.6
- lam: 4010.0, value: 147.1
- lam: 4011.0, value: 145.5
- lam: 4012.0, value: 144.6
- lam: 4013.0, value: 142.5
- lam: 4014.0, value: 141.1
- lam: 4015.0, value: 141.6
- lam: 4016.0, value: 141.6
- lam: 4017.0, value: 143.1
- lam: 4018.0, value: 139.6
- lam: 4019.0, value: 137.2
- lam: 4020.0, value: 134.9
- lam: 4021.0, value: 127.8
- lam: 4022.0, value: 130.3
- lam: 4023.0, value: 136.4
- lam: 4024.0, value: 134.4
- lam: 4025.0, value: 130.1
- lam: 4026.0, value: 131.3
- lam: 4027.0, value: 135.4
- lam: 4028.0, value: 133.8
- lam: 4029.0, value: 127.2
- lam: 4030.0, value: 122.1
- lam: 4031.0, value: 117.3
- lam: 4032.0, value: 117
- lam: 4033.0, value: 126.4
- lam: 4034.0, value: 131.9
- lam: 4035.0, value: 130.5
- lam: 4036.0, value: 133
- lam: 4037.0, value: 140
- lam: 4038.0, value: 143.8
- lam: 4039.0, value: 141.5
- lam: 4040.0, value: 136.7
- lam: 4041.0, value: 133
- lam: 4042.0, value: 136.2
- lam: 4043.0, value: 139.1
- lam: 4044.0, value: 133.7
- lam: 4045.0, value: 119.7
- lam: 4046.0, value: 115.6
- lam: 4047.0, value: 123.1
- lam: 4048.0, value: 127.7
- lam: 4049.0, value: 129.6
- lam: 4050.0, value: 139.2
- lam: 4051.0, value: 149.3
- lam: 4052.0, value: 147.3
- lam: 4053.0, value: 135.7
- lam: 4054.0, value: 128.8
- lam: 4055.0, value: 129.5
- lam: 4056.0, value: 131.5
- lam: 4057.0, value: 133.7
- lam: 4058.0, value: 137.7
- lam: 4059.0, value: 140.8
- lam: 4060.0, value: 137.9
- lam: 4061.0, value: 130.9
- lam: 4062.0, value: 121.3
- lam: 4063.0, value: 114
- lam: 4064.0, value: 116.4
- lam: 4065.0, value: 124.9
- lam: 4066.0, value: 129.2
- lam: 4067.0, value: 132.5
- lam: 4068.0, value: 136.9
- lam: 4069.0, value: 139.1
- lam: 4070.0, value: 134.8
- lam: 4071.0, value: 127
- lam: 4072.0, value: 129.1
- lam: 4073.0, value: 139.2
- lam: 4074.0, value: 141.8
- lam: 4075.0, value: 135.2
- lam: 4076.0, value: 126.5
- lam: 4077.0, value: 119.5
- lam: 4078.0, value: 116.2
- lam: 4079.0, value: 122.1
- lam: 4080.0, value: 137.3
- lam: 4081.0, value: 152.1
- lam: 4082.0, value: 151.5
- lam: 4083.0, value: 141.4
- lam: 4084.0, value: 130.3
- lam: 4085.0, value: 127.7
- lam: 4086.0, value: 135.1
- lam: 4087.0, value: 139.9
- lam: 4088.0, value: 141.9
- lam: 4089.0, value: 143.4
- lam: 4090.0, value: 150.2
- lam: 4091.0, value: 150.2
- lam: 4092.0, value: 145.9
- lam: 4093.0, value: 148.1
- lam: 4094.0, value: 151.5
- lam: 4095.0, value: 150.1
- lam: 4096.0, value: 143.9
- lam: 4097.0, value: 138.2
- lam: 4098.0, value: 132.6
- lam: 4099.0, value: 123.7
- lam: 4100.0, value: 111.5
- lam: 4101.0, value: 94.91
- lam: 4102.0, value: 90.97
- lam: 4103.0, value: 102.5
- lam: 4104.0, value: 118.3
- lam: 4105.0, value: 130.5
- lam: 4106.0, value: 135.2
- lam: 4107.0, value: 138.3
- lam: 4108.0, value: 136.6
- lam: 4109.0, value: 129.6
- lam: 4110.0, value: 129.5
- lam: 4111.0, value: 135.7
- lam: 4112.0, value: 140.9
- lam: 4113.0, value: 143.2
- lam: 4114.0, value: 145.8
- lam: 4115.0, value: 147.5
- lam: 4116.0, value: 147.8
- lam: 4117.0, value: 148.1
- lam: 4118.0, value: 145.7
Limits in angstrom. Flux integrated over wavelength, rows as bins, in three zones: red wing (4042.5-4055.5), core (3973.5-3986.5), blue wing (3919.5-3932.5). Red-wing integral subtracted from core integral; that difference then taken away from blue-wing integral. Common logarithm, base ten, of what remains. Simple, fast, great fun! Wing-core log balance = 3.12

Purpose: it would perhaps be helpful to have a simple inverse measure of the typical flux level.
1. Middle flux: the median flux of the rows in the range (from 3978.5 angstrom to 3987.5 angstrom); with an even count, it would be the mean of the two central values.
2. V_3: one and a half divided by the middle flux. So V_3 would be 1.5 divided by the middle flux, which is 0.0108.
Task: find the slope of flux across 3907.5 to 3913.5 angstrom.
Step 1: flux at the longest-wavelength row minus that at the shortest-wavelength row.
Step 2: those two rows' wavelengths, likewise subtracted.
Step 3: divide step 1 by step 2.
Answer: 2.4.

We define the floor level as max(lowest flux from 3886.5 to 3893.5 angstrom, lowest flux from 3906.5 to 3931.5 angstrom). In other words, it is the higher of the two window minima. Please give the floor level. 76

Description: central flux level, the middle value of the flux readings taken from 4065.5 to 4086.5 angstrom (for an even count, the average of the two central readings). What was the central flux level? 135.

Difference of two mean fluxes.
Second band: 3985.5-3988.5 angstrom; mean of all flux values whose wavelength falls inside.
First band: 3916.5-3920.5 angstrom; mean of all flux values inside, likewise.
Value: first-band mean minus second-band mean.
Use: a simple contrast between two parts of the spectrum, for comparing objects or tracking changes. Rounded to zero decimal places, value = -15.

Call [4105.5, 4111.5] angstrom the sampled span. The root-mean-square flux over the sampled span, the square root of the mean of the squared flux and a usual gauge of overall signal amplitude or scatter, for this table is 134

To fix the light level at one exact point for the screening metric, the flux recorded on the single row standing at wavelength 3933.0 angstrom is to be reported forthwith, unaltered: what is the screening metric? 21.24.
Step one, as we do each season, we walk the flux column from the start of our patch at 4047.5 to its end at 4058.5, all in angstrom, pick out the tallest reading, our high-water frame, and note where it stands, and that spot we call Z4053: 4051.0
